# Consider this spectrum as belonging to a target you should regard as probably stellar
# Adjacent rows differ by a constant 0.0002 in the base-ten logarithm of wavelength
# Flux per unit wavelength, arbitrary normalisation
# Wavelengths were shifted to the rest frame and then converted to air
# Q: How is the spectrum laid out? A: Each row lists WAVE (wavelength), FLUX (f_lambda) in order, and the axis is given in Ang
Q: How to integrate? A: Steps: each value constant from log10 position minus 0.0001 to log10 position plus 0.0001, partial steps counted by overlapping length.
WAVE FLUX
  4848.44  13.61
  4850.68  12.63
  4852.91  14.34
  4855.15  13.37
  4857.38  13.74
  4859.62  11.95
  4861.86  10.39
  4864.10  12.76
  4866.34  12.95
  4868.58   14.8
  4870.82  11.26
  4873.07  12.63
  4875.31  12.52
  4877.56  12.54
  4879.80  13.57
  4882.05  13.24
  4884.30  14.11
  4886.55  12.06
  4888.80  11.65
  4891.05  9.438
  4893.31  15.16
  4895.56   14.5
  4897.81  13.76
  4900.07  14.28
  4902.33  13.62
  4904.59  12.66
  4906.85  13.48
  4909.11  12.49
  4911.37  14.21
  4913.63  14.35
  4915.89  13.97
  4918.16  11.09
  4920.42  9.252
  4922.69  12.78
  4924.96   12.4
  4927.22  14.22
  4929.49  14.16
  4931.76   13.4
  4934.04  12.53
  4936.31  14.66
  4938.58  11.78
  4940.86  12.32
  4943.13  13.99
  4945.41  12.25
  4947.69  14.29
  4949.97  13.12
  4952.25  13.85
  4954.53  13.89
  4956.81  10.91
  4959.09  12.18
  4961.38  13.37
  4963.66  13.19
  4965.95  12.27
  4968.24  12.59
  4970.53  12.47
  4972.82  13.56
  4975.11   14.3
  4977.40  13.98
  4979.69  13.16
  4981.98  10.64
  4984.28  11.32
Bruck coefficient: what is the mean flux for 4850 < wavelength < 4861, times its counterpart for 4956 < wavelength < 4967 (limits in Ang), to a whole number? 164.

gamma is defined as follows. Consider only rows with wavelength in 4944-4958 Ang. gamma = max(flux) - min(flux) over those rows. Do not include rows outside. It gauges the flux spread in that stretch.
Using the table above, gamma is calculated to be 3.4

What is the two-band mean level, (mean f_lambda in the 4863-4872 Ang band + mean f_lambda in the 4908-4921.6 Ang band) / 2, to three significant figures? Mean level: 12.8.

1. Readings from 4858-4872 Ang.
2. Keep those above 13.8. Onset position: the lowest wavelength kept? 4868.58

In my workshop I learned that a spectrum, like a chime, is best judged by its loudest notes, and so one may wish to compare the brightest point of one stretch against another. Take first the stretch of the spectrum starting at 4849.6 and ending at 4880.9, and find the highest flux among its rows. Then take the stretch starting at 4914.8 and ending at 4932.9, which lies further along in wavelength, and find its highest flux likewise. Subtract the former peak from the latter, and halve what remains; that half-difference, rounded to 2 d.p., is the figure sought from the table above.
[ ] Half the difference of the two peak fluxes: -0.29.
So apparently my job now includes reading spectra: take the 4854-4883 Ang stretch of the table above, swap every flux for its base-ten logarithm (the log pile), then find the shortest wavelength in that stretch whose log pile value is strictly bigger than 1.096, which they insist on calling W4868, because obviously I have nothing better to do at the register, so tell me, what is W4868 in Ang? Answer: 4855.15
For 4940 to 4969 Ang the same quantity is 4943.13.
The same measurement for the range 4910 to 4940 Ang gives 4911.37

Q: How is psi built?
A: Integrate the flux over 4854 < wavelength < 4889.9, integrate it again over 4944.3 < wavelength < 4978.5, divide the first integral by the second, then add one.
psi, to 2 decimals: 2.02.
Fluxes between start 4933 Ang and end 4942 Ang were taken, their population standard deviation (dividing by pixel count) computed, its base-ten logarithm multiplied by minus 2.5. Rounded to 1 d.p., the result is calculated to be -0.1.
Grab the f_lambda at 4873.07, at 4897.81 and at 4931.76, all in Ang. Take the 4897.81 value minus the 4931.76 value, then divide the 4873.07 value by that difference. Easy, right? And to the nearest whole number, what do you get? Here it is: 35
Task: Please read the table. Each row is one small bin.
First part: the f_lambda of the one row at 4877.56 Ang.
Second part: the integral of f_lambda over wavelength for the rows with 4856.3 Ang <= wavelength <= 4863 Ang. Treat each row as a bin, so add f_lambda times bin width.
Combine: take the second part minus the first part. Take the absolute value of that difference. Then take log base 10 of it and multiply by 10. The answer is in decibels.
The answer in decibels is 18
